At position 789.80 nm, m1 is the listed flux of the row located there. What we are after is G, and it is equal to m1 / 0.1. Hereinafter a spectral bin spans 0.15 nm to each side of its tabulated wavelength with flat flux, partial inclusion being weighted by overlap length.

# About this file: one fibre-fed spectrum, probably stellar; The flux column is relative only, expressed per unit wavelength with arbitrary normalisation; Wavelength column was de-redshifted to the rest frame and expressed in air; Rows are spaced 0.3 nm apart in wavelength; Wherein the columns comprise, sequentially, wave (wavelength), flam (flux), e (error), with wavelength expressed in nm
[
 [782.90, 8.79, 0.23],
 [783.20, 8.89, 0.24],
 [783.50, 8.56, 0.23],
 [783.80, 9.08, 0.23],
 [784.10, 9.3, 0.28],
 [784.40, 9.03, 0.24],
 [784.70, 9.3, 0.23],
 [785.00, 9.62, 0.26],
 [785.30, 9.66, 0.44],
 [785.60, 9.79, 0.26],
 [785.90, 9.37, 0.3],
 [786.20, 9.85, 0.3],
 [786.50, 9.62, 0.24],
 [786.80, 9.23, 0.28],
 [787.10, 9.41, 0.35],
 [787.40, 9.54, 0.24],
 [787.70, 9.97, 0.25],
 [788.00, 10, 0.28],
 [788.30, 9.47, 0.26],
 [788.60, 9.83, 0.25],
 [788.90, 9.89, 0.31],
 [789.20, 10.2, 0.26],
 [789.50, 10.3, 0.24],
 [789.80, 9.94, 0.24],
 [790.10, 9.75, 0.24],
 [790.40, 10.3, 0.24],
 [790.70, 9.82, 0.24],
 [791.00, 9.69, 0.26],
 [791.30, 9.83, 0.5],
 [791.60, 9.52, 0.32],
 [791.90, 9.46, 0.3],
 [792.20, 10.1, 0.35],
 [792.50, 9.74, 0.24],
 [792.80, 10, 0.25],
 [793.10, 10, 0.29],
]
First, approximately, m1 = 9.94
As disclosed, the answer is 99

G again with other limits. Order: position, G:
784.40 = 90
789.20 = 102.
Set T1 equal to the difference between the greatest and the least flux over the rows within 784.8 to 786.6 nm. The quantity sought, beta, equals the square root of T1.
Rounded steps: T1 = 0.48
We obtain 0.69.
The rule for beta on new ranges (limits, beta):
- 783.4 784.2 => 0.86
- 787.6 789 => 0.73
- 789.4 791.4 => 0.78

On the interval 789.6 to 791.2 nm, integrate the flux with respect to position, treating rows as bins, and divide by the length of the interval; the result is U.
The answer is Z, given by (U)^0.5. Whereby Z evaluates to 3.15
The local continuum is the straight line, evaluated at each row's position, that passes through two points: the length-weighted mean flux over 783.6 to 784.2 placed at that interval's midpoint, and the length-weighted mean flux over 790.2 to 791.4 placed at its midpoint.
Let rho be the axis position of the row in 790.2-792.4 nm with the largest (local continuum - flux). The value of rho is 791.90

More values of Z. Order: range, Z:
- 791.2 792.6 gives 3.12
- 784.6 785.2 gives 3.08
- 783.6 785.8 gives 3.06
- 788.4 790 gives 3.16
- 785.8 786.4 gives 3.10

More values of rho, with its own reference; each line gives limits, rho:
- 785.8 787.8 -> 786.80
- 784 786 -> 784.40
